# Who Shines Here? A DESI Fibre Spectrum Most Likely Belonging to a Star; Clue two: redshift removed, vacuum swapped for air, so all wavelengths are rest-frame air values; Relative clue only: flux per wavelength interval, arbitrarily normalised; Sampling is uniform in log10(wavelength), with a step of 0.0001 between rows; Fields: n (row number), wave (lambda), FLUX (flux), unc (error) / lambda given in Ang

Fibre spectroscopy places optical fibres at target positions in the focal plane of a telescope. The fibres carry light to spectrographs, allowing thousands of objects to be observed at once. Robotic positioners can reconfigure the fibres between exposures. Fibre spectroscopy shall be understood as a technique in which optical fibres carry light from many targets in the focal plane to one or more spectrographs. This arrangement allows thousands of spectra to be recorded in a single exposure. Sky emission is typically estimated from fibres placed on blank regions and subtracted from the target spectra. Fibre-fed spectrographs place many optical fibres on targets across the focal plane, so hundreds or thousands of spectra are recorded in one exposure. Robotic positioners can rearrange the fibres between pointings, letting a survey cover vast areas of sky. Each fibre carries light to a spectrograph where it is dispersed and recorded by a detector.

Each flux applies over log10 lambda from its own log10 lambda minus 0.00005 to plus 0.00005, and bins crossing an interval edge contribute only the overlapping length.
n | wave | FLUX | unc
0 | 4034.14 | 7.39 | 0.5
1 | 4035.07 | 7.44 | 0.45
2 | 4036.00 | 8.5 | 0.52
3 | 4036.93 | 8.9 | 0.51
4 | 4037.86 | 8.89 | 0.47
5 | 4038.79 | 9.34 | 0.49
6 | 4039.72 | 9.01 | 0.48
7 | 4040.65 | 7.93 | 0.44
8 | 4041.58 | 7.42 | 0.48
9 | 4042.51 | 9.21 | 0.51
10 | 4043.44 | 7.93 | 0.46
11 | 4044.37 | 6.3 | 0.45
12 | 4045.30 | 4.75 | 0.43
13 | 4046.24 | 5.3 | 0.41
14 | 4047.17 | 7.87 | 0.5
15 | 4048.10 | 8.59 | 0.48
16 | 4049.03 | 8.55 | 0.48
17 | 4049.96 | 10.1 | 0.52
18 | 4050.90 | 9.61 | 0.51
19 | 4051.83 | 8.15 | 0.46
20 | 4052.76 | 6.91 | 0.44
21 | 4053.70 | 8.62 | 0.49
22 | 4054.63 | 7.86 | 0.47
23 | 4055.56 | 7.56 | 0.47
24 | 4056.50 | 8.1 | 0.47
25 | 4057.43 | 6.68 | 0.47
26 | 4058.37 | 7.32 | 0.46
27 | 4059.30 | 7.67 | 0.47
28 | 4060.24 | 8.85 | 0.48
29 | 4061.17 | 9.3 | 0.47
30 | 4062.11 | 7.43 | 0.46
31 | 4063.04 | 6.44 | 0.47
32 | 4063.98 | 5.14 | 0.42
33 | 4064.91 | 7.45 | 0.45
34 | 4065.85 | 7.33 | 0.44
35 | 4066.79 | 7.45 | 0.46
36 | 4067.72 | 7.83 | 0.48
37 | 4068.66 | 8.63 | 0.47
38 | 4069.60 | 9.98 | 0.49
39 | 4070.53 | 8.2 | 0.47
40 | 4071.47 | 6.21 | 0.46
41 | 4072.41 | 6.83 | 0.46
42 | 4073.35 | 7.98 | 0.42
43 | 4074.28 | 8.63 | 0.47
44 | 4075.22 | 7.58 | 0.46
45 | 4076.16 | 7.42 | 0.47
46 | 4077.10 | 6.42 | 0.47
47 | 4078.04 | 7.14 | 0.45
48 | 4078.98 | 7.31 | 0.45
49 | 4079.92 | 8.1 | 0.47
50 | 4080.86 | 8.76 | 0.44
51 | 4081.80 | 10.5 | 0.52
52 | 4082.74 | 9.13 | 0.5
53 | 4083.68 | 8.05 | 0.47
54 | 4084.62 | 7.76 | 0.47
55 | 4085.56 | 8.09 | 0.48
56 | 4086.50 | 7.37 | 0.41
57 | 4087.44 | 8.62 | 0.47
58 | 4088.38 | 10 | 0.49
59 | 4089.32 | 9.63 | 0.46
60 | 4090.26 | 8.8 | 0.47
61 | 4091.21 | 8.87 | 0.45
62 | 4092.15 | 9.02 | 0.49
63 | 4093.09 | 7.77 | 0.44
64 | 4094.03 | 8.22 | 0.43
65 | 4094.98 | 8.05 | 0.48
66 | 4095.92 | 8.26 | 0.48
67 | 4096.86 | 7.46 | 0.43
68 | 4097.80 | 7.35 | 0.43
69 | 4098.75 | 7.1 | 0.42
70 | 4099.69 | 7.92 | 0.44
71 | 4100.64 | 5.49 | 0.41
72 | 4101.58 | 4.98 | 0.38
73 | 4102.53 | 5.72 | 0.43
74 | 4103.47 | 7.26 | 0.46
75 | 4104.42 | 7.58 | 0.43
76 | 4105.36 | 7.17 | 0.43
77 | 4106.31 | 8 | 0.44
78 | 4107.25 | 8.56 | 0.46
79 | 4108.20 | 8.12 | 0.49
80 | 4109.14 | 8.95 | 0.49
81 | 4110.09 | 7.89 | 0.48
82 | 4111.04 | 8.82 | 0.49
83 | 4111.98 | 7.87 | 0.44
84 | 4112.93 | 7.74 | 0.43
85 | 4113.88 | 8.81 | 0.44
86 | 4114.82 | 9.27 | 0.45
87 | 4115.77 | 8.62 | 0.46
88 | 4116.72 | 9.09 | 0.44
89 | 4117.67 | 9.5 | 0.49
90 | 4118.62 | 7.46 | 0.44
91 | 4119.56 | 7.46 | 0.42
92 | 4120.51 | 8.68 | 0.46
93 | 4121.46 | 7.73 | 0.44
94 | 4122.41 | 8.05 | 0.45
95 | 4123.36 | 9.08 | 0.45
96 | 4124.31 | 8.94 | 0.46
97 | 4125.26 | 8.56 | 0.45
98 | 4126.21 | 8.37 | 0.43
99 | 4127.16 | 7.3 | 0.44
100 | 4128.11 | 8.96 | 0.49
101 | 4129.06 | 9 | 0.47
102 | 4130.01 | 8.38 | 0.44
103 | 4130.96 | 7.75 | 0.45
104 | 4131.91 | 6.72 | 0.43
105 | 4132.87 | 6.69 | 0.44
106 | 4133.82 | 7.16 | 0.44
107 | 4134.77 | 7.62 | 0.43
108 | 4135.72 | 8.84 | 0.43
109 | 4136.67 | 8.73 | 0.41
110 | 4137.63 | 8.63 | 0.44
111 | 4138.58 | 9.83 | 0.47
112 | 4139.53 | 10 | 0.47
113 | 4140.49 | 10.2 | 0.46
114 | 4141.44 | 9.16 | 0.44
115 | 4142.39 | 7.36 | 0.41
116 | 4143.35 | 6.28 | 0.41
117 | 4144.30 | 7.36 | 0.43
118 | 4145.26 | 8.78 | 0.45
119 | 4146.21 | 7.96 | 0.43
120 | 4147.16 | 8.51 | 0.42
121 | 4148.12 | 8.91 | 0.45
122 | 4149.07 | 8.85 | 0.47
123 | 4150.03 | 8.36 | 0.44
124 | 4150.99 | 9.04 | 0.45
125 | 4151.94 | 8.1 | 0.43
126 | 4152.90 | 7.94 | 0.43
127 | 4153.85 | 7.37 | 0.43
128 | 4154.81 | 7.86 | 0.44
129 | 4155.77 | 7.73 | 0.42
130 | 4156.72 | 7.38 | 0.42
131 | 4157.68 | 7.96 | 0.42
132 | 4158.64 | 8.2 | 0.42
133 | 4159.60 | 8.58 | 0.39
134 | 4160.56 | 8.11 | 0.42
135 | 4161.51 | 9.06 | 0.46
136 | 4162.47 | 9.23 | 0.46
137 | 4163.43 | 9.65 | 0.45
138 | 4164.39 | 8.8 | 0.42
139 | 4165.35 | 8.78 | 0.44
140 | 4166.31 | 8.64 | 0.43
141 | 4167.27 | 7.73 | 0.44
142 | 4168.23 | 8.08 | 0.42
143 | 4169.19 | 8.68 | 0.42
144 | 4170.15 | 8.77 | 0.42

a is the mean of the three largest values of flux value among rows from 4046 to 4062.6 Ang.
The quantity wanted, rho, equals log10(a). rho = 0.985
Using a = 9.67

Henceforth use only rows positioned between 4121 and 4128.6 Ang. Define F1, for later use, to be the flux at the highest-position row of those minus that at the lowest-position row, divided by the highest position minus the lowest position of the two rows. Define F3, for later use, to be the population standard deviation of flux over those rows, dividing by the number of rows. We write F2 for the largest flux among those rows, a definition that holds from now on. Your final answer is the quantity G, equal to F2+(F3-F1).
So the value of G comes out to 9.5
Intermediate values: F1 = 0.18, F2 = 9.08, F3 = 0.60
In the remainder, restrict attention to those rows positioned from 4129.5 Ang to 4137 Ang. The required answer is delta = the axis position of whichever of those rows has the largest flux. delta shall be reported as 4135.72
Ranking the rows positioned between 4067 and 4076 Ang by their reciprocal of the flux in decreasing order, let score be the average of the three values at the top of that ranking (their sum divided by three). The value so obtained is 0.146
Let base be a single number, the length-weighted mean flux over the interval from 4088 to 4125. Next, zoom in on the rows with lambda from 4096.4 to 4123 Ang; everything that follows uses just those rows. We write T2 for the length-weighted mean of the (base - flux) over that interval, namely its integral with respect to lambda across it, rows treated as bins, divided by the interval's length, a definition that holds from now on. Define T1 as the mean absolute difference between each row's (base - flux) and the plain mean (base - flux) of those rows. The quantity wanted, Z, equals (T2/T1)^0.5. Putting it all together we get 0.58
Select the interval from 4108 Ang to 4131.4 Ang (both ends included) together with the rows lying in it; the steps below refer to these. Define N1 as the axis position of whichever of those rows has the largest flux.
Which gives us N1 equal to 4117.67 Ang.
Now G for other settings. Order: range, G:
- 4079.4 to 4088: 11.3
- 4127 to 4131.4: 9.5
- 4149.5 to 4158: 9.6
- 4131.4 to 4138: 9.4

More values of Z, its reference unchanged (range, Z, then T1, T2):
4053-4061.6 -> 0.43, 0.64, 0.12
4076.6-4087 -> 0.18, 0.78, 0.03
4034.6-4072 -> 0.48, 0.95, 0.22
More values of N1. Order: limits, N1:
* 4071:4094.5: 4081.80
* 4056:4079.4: 4069.60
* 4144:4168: 4163.43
